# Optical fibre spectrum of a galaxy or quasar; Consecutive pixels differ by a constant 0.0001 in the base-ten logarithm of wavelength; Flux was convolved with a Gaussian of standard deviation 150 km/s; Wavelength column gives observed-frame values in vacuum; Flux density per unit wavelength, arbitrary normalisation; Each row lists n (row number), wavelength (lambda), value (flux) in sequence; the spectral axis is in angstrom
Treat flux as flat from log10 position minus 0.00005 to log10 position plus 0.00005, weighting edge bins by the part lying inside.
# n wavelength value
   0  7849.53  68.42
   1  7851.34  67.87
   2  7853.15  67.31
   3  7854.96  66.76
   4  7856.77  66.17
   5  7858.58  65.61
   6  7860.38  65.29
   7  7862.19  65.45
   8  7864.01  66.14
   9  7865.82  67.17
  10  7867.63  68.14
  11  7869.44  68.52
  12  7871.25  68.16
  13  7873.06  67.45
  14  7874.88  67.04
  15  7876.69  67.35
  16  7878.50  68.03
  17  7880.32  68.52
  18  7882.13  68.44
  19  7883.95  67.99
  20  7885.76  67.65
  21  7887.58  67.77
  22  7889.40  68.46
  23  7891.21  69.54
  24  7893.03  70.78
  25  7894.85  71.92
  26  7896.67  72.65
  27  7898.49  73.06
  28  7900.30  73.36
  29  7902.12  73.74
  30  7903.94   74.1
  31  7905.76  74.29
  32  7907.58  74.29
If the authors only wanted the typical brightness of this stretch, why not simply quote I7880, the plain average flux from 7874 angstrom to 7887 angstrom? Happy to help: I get 68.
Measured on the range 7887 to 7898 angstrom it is 70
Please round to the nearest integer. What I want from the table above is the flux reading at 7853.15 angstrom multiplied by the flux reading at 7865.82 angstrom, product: 4521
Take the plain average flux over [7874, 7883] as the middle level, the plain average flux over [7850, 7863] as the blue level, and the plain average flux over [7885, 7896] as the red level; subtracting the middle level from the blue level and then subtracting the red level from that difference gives -70.9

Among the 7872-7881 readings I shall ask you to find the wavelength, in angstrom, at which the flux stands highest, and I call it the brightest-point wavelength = 7880.32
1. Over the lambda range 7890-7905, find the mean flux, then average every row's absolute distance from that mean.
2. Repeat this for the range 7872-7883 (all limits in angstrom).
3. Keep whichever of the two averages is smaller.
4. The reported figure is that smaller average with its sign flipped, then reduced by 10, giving -10.5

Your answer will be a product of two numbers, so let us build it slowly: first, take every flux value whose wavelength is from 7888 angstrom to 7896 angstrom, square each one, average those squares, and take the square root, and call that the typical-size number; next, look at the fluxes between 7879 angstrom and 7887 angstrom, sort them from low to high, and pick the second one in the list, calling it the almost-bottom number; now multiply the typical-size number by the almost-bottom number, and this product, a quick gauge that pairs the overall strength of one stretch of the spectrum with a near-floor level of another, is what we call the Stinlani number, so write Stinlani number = 4772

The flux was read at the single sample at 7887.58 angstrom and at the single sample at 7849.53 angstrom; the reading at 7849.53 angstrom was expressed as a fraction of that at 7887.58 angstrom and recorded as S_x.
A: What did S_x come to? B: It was 1.01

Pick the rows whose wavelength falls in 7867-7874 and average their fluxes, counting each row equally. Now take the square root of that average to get 8.25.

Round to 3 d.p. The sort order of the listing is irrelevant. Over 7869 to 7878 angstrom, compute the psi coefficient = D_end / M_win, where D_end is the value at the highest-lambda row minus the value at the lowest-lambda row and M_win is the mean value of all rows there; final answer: -0.017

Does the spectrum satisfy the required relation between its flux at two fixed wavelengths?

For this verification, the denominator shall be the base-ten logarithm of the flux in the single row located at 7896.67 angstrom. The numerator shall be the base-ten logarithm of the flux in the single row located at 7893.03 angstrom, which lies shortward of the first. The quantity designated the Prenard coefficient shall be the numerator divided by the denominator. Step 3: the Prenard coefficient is 0.994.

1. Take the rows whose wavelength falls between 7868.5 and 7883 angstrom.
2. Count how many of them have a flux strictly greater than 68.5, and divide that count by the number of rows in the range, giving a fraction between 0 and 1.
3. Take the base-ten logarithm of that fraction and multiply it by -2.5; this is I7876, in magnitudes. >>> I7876 1.5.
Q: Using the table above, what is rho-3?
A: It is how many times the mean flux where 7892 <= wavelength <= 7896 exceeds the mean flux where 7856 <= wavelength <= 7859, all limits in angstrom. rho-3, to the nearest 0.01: 1.08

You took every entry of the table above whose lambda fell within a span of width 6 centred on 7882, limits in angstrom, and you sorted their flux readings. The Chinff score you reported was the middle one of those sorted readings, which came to 68.4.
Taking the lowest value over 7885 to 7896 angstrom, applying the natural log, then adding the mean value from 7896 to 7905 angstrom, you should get 78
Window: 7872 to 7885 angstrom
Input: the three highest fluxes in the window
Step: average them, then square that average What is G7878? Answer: 4669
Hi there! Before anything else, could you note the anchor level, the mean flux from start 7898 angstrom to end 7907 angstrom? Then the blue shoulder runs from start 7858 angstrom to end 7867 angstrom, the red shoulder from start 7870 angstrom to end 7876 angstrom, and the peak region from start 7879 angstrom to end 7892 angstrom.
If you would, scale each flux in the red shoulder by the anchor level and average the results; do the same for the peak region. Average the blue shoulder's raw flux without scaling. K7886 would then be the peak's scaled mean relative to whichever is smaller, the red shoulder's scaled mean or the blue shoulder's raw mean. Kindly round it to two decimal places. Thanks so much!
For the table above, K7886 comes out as 1.01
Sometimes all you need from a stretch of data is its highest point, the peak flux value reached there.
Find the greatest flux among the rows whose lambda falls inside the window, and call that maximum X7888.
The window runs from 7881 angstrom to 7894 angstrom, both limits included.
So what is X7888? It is 70.78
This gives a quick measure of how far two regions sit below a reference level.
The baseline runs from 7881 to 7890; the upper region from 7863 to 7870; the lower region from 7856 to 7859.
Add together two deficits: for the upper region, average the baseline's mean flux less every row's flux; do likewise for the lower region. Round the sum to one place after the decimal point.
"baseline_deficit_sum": 2.7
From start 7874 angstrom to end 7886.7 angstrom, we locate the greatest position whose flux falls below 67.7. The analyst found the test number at 7885.76 angstrom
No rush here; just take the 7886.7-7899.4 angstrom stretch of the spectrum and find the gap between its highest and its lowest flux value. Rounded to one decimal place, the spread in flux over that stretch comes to 5.3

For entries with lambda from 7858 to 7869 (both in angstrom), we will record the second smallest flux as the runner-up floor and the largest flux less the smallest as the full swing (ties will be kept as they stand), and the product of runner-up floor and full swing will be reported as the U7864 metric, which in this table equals 187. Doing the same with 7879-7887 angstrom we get 59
